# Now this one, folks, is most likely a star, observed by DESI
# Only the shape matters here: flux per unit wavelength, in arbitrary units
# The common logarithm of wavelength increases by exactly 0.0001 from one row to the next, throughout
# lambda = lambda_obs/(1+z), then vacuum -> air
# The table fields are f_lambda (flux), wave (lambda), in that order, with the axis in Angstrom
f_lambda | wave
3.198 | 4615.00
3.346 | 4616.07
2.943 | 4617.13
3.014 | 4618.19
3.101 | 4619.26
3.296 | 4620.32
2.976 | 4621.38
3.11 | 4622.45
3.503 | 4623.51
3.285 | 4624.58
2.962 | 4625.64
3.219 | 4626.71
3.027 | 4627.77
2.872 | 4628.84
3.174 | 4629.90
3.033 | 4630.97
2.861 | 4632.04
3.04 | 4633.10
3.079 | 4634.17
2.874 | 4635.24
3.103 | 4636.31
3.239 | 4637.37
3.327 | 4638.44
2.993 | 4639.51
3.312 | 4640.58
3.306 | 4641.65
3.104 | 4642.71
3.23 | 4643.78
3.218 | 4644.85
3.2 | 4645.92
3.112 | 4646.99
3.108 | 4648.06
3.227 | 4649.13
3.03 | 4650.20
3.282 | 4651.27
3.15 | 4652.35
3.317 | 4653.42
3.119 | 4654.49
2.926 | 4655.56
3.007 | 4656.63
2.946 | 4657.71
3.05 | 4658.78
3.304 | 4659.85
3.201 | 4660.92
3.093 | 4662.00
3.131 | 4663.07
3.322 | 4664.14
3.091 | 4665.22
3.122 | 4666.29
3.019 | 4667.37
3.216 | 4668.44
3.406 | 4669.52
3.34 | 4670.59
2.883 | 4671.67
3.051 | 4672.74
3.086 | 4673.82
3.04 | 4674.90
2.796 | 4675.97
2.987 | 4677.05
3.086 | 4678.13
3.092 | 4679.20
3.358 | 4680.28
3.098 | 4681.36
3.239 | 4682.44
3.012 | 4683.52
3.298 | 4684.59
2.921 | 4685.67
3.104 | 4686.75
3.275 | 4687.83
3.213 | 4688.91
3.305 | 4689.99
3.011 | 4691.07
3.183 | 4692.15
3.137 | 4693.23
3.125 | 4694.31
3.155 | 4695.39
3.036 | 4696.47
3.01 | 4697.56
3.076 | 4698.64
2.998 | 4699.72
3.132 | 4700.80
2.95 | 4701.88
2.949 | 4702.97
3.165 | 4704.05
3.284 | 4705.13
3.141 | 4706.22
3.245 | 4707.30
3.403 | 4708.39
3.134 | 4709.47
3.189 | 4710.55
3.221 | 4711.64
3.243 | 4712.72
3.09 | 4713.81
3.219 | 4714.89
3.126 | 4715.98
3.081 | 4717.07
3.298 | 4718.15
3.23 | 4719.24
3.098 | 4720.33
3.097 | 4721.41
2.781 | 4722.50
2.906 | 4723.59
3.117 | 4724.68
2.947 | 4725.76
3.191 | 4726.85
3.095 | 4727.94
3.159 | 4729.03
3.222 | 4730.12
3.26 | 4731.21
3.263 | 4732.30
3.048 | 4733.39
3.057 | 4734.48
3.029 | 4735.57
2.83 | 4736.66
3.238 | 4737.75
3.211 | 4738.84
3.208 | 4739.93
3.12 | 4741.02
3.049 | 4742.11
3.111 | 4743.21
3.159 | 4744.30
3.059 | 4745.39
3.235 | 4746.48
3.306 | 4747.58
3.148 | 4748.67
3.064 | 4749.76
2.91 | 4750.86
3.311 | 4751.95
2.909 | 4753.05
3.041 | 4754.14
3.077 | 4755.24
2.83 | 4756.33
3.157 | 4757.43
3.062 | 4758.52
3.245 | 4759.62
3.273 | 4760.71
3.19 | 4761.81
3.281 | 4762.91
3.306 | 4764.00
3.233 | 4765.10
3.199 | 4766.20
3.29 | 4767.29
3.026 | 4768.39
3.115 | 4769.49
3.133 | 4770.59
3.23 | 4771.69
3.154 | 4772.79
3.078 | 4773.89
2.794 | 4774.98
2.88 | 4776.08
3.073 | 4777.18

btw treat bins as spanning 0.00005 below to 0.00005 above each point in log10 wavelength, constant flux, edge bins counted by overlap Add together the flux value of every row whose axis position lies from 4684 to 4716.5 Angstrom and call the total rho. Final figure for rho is 94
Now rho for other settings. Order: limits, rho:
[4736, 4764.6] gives 81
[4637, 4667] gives 88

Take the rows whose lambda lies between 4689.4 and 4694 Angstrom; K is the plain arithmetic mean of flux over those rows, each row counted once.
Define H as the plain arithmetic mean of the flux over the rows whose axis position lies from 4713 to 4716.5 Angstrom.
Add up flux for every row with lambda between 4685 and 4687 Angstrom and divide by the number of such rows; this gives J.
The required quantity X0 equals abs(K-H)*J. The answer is 0.04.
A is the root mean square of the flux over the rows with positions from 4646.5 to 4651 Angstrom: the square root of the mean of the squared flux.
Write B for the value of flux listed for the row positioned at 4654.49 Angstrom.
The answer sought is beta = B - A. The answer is 0.00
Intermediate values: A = 3.12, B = 3.119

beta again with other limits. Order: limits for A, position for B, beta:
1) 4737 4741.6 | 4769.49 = -0.08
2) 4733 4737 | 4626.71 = 0.23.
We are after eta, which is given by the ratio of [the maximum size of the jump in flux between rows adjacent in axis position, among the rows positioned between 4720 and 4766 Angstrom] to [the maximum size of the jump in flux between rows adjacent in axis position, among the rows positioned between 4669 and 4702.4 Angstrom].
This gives 0.89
